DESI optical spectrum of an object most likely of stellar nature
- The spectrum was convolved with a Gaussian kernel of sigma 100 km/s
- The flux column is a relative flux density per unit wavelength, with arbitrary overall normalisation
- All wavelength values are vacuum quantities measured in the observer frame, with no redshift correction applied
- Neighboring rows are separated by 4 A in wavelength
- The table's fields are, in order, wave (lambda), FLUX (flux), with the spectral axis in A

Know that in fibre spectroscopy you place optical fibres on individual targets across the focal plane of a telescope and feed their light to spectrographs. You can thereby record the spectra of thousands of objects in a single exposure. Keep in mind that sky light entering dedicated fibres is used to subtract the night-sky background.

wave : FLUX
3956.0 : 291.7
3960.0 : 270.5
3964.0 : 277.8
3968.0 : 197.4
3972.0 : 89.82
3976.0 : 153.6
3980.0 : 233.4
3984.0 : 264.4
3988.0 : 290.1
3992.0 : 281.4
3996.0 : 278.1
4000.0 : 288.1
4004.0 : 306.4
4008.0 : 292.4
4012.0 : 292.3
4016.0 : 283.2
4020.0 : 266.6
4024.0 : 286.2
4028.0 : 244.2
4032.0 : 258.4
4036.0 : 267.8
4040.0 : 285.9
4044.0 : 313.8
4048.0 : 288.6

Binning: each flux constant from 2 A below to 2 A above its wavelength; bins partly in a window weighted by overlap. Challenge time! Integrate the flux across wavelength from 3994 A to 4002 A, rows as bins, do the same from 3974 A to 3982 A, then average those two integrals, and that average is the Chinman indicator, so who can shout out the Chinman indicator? 1906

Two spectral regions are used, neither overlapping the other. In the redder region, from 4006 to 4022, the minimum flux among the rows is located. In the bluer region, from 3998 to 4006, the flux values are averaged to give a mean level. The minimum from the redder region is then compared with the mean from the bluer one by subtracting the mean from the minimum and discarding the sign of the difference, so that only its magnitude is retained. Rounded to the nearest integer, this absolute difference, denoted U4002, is 31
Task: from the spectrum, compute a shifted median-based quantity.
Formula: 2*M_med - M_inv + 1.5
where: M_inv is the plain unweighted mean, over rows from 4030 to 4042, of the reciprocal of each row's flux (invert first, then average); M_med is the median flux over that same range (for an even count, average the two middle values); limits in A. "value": 537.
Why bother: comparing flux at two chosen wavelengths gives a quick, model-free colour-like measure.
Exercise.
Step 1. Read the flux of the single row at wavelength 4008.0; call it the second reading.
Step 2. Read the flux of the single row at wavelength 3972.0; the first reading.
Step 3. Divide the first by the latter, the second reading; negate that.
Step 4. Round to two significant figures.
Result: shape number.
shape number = -0.31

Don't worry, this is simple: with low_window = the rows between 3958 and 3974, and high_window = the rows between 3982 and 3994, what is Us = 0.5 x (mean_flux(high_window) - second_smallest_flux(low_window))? 41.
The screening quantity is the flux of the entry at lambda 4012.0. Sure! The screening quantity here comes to 292.3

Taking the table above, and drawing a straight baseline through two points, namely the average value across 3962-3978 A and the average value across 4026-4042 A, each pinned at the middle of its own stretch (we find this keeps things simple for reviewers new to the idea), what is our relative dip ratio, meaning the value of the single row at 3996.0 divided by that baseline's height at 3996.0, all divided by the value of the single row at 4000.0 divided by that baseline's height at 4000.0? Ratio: 0.99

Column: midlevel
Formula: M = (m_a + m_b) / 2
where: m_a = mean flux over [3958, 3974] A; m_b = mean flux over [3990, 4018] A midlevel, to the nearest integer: 249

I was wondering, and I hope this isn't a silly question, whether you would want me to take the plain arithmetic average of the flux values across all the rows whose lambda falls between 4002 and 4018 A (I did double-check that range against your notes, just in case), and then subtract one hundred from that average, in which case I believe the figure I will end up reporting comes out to 194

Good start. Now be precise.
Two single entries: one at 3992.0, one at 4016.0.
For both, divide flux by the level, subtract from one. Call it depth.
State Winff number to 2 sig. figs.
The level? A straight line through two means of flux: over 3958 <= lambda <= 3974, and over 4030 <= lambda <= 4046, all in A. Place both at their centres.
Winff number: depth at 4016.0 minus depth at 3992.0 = 0.10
